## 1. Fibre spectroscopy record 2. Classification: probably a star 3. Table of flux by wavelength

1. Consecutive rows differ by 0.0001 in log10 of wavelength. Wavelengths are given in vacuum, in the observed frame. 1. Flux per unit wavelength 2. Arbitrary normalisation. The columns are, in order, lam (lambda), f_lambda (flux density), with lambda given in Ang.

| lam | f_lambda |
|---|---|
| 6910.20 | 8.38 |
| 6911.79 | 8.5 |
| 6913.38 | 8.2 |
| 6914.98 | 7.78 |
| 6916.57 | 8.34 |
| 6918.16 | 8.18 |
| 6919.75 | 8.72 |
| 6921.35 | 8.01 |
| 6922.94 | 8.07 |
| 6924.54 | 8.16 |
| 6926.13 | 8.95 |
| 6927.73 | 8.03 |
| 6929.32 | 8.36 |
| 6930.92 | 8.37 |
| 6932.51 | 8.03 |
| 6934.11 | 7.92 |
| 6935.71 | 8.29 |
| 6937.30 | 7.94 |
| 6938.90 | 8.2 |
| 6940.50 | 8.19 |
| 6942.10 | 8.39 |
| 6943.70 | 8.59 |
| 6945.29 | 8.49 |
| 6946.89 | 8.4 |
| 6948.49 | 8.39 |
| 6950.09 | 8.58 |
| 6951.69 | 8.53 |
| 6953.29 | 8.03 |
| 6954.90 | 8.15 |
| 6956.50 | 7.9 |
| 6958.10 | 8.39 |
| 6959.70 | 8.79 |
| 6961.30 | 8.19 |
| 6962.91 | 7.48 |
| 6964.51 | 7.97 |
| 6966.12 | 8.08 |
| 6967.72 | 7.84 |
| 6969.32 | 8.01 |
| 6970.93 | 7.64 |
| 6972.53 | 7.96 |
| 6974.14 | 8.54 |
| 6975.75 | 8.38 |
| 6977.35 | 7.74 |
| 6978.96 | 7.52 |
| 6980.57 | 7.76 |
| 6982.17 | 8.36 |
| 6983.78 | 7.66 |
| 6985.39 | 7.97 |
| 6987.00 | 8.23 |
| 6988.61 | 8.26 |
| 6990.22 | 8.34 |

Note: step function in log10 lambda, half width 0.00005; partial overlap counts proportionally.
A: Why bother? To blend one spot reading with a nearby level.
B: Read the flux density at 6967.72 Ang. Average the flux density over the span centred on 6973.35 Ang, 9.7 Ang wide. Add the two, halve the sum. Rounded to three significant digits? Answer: 7.94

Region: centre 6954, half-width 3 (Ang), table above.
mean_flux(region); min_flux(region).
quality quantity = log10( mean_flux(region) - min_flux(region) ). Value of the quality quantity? -0.60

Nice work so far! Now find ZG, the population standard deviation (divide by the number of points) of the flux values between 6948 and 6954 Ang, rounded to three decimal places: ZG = 0.215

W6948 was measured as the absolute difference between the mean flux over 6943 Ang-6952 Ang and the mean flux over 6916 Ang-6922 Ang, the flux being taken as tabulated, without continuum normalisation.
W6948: 0.18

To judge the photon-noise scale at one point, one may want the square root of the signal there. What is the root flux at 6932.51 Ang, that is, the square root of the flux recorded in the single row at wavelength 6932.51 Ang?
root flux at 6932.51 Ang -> 2.83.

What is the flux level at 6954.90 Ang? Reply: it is 8.15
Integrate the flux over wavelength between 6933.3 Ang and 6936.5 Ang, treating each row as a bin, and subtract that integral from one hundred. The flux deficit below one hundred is 74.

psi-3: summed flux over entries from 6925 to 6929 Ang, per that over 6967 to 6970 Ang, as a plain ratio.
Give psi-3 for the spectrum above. 1.07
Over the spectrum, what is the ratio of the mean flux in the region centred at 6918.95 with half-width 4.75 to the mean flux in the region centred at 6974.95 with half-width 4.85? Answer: 1.03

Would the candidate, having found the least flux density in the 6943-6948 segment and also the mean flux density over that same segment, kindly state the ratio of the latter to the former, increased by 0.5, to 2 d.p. 1.51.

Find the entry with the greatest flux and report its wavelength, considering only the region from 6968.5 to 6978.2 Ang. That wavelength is 6974.14 Ang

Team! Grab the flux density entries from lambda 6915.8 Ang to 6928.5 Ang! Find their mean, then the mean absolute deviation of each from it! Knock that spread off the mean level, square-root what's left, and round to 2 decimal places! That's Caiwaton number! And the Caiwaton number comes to 2.83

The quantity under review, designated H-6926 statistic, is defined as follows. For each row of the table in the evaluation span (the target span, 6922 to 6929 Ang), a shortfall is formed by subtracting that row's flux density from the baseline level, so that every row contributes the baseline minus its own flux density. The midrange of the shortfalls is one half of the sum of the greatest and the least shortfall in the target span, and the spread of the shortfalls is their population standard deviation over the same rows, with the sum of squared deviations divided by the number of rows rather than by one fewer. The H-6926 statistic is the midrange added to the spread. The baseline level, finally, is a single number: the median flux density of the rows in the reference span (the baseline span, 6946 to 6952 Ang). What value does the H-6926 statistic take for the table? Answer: 0.35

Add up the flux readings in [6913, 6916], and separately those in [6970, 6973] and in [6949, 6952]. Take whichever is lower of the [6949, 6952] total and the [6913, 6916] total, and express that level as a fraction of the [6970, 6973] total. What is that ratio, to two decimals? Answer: 1.02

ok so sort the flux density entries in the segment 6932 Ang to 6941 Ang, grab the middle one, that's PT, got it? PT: 8.11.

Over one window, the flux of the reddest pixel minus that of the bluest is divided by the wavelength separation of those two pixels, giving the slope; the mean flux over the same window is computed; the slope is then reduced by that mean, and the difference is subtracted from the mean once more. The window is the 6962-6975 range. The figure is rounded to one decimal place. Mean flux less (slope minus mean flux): 15.8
